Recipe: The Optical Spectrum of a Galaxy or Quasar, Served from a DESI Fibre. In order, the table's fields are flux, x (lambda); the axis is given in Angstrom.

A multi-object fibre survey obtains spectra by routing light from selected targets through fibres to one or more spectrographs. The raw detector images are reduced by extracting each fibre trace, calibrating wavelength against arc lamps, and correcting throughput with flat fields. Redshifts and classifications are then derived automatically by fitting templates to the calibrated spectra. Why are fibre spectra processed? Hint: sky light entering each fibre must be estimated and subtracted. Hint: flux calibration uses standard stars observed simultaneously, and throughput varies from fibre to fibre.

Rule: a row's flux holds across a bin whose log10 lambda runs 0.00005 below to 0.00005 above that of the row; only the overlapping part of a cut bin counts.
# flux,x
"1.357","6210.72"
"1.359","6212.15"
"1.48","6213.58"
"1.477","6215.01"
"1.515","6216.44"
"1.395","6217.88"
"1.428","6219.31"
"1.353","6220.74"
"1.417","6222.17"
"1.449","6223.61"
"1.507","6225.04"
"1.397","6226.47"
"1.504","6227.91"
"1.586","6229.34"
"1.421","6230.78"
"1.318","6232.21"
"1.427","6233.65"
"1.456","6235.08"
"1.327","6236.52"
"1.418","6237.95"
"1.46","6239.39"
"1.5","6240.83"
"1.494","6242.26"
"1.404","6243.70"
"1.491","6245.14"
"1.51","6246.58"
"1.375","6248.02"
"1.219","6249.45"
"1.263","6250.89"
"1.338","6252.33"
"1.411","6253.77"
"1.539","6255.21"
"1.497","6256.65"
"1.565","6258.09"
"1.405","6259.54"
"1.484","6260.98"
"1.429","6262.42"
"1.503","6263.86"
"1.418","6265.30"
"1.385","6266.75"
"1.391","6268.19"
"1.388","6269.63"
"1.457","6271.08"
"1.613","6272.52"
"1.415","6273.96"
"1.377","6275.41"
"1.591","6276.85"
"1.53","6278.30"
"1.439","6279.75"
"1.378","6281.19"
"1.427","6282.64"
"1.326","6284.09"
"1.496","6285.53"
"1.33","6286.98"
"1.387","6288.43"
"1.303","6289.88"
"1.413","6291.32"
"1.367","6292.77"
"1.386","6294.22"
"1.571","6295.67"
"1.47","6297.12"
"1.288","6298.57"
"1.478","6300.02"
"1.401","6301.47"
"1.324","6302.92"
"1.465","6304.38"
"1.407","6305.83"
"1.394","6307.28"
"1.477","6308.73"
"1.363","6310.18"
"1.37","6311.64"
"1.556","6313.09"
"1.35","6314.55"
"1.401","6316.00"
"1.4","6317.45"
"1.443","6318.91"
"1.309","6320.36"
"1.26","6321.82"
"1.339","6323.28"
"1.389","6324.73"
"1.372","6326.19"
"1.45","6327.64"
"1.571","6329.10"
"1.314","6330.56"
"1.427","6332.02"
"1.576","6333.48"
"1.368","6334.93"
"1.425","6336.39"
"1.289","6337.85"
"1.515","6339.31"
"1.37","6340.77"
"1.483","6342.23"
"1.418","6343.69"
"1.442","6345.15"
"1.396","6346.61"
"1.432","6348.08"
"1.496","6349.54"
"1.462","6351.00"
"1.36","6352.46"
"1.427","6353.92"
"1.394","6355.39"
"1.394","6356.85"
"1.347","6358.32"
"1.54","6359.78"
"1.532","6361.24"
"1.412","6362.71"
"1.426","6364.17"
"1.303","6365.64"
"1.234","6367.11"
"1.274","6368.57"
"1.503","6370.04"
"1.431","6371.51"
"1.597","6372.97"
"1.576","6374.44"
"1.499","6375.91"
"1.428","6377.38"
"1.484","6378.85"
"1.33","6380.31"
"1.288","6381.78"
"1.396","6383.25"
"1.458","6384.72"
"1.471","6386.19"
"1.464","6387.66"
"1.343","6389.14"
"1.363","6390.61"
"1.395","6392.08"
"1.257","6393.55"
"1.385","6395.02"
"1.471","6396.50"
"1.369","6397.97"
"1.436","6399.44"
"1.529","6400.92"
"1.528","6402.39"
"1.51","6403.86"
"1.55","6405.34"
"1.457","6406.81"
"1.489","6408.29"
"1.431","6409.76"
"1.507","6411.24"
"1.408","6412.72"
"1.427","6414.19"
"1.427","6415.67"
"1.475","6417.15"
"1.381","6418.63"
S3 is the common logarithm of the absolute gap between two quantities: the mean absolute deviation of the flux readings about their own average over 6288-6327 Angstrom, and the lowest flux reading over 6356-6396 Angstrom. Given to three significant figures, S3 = 0.0717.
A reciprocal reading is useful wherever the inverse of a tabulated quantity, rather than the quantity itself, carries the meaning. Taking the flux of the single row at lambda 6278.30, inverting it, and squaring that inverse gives 0.43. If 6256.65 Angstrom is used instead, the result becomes 0.45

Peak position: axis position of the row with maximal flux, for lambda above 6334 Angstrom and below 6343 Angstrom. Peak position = 6339.31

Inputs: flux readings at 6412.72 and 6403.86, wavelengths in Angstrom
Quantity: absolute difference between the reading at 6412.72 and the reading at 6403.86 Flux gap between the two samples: 0.102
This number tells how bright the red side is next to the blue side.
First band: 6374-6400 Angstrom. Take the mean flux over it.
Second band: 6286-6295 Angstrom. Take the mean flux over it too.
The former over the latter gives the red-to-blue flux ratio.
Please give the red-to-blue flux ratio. 1.03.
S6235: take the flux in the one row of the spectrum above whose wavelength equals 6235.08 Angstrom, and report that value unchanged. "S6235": 1.456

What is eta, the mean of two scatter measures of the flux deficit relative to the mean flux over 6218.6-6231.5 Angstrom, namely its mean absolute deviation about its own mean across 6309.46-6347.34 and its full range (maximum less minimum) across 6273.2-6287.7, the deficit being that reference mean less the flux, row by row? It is 0.164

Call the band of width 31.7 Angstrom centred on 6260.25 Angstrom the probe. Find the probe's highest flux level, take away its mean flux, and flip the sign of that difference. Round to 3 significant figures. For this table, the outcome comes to -0.182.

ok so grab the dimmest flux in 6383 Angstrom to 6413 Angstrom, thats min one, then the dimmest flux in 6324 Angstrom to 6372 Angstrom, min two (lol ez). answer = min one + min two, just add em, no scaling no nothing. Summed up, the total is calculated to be 2.49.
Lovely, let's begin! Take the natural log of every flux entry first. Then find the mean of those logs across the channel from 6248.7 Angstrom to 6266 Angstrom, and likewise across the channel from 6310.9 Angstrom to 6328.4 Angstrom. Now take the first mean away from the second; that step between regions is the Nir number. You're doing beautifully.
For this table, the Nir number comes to -0.024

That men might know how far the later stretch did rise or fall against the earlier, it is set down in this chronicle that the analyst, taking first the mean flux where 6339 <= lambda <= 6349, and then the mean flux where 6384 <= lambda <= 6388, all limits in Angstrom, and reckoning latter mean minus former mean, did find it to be 0.03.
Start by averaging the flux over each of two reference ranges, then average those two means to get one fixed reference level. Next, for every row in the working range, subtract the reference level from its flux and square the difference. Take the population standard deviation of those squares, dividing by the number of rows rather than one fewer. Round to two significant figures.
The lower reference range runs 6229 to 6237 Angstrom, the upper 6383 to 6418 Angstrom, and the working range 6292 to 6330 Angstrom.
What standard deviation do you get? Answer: 0.0079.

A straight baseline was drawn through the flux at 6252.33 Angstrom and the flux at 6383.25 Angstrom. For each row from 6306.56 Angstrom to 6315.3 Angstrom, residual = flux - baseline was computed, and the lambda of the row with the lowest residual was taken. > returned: 6314.55 Angstrom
